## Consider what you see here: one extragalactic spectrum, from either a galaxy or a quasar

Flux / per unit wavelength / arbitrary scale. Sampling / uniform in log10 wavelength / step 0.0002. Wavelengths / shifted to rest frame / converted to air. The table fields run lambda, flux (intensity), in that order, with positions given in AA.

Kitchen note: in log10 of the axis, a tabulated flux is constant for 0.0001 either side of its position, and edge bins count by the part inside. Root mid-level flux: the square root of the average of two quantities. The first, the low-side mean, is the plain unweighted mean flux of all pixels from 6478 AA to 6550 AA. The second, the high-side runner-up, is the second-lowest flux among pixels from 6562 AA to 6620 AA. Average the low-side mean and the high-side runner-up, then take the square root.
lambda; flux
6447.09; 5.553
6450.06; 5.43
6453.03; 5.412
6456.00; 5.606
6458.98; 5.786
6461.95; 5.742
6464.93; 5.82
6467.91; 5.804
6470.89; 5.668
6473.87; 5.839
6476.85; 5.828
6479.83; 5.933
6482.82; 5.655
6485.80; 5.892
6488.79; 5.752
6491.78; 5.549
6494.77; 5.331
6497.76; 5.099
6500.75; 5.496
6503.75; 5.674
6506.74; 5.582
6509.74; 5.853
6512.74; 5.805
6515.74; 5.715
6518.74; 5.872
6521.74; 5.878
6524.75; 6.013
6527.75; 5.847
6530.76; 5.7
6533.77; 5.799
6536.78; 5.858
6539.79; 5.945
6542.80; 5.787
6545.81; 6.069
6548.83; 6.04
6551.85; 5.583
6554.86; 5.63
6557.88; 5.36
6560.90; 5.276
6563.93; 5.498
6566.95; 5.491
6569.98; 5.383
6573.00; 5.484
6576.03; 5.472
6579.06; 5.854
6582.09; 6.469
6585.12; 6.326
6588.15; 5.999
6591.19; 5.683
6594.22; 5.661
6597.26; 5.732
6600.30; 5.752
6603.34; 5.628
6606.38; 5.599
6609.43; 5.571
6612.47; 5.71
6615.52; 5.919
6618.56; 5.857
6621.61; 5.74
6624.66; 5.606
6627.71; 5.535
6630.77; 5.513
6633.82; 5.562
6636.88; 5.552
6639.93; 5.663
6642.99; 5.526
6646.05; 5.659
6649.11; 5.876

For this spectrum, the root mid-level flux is 2.369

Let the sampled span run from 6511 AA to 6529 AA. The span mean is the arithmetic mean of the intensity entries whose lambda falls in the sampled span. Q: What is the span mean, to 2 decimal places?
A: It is 5.86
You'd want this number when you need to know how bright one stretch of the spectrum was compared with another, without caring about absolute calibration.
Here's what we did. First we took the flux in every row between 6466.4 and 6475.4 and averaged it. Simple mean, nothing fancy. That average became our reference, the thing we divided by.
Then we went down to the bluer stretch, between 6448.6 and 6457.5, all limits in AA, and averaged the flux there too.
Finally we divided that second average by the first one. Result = 0.950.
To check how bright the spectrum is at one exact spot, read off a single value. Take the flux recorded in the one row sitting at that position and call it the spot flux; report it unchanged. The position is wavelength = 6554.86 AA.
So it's 5.63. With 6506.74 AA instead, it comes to 5.582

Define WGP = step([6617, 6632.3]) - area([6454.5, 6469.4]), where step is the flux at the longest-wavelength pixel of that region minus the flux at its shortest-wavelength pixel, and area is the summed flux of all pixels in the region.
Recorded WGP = -29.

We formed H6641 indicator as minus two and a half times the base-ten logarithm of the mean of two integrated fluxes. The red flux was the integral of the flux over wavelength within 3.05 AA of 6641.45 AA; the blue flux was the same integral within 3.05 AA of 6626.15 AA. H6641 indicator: -3.83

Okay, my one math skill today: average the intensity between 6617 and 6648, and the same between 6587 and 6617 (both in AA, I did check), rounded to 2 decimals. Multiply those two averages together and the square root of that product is 5.67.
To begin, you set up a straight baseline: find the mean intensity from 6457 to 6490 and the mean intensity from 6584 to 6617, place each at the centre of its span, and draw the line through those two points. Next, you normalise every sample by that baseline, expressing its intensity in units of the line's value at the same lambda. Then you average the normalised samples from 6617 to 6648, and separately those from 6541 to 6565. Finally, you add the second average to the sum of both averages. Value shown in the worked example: 2.93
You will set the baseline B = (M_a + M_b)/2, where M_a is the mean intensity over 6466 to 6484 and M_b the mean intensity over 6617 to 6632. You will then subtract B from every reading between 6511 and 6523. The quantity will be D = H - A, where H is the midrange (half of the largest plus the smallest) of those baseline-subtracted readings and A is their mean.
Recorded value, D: -0.021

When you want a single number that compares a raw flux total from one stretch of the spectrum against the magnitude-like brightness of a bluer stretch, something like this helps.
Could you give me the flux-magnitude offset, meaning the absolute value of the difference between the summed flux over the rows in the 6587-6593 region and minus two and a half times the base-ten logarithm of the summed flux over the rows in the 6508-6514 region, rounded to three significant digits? 14.3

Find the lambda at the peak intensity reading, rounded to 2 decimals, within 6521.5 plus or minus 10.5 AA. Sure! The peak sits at 6524.75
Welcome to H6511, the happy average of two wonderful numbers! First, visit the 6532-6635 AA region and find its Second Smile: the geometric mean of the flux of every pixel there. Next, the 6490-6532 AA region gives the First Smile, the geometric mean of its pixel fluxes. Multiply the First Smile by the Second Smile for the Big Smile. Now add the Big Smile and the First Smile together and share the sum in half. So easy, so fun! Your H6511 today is 19.0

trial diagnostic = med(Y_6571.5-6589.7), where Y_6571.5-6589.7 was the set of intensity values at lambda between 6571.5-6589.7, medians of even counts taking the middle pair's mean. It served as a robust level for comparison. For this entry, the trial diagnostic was 5.93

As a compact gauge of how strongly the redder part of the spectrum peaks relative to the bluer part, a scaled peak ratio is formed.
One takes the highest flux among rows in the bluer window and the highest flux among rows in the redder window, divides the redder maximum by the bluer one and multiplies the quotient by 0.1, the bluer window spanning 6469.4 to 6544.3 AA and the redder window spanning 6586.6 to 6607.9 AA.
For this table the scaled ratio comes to 0.100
